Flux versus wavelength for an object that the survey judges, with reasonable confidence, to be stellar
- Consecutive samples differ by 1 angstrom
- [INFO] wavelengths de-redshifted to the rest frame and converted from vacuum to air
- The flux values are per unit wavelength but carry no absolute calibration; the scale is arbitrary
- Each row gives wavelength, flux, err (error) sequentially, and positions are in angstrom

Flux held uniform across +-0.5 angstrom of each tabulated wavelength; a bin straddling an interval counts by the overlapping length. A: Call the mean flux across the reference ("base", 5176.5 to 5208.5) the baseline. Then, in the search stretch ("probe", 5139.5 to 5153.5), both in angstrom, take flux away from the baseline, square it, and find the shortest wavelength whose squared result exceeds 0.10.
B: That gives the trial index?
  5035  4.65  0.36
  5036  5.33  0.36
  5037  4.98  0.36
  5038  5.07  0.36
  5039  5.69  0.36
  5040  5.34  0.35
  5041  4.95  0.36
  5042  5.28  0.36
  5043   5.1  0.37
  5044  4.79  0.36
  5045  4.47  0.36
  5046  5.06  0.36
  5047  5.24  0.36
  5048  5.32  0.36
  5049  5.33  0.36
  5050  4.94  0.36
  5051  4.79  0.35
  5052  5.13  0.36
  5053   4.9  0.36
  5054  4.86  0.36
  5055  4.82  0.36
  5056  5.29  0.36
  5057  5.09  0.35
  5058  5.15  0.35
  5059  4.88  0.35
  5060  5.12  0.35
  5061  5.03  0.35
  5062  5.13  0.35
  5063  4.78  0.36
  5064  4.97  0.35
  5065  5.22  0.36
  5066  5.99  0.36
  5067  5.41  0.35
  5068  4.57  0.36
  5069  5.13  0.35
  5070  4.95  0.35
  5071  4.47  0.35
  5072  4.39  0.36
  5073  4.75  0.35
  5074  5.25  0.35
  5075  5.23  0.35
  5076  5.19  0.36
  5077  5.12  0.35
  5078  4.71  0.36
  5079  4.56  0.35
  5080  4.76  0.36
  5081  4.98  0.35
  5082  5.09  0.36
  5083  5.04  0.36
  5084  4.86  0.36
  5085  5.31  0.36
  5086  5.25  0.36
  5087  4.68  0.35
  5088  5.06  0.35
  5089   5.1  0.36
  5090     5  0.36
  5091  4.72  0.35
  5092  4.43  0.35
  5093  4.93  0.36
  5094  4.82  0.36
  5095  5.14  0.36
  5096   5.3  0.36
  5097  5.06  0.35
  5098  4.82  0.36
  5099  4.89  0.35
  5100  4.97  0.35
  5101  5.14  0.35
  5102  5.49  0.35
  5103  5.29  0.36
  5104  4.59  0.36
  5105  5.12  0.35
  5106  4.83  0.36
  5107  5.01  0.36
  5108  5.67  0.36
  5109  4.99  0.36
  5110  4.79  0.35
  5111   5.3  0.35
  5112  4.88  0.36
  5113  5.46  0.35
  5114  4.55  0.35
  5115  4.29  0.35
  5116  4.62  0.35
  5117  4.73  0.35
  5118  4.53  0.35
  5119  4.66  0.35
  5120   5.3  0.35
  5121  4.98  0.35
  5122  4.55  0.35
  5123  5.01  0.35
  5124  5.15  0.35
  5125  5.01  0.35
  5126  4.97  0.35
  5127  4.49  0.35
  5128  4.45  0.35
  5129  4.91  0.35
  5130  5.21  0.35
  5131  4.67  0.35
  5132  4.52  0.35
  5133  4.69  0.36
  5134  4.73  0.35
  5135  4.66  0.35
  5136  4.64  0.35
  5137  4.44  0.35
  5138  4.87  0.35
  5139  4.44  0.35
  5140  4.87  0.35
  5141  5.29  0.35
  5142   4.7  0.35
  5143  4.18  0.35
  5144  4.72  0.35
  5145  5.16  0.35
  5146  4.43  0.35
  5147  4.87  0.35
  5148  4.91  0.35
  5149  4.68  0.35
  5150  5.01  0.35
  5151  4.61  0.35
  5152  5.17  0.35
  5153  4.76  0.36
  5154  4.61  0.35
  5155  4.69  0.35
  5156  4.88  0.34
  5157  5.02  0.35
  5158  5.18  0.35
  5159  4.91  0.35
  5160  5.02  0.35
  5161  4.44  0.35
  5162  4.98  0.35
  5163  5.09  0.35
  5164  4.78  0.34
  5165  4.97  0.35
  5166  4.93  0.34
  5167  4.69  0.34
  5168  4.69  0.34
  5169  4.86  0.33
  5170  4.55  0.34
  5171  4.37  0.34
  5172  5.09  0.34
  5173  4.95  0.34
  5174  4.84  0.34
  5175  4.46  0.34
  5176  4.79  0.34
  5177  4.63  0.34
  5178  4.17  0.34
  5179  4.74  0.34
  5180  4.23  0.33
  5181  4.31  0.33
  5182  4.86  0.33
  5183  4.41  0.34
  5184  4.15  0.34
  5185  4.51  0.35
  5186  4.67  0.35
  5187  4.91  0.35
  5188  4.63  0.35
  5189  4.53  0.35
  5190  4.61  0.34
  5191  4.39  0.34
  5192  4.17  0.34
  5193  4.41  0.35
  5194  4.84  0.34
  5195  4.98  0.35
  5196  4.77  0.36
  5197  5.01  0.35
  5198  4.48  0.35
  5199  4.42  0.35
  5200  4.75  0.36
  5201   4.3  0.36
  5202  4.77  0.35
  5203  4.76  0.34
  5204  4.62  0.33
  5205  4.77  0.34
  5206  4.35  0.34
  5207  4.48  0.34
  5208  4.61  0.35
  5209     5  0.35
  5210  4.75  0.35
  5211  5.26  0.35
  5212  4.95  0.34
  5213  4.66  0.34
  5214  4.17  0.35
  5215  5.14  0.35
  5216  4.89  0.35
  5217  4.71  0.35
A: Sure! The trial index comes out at 5141 angstrom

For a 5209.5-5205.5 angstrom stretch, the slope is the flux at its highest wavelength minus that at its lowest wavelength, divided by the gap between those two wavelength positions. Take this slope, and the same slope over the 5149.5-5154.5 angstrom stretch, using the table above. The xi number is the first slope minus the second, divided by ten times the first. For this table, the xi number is 0.15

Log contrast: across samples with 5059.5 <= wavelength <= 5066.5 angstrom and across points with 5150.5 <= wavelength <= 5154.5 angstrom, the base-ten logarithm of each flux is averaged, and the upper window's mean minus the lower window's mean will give -0.033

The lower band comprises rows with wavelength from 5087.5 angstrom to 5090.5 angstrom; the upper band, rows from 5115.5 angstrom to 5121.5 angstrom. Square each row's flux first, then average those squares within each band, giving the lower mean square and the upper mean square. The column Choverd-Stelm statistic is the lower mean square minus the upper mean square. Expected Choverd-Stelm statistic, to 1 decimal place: 2.4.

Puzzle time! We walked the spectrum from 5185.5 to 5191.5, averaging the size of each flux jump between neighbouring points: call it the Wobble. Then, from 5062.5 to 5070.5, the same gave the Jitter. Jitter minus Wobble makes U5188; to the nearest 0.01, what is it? 0.30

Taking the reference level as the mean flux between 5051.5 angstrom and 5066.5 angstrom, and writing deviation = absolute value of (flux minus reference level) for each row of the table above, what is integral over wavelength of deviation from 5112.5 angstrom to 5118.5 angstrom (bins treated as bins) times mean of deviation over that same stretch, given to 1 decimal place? 1.6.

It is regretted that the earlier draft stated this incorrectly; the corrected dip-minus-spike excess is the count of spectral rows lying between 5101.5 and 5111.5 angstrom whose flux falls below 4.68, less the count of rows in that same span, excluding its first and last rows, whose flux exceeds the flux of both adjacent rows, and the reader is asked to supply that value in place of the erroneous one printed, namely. -1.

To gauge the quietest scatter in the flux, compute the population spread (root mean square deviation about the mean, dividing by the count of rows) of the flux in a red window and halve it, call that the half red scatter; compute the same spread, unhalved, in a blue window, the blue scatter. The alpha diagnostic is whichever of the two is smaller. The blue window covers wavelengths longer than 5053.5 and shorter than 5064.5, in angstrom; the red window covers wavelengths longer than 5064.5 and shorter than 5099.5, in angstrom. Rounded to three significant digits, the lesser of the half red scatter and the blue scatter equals 0.154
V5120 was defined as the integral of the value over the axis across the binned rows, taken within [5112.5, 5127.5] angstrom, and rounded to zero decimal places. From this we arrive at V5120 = 72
